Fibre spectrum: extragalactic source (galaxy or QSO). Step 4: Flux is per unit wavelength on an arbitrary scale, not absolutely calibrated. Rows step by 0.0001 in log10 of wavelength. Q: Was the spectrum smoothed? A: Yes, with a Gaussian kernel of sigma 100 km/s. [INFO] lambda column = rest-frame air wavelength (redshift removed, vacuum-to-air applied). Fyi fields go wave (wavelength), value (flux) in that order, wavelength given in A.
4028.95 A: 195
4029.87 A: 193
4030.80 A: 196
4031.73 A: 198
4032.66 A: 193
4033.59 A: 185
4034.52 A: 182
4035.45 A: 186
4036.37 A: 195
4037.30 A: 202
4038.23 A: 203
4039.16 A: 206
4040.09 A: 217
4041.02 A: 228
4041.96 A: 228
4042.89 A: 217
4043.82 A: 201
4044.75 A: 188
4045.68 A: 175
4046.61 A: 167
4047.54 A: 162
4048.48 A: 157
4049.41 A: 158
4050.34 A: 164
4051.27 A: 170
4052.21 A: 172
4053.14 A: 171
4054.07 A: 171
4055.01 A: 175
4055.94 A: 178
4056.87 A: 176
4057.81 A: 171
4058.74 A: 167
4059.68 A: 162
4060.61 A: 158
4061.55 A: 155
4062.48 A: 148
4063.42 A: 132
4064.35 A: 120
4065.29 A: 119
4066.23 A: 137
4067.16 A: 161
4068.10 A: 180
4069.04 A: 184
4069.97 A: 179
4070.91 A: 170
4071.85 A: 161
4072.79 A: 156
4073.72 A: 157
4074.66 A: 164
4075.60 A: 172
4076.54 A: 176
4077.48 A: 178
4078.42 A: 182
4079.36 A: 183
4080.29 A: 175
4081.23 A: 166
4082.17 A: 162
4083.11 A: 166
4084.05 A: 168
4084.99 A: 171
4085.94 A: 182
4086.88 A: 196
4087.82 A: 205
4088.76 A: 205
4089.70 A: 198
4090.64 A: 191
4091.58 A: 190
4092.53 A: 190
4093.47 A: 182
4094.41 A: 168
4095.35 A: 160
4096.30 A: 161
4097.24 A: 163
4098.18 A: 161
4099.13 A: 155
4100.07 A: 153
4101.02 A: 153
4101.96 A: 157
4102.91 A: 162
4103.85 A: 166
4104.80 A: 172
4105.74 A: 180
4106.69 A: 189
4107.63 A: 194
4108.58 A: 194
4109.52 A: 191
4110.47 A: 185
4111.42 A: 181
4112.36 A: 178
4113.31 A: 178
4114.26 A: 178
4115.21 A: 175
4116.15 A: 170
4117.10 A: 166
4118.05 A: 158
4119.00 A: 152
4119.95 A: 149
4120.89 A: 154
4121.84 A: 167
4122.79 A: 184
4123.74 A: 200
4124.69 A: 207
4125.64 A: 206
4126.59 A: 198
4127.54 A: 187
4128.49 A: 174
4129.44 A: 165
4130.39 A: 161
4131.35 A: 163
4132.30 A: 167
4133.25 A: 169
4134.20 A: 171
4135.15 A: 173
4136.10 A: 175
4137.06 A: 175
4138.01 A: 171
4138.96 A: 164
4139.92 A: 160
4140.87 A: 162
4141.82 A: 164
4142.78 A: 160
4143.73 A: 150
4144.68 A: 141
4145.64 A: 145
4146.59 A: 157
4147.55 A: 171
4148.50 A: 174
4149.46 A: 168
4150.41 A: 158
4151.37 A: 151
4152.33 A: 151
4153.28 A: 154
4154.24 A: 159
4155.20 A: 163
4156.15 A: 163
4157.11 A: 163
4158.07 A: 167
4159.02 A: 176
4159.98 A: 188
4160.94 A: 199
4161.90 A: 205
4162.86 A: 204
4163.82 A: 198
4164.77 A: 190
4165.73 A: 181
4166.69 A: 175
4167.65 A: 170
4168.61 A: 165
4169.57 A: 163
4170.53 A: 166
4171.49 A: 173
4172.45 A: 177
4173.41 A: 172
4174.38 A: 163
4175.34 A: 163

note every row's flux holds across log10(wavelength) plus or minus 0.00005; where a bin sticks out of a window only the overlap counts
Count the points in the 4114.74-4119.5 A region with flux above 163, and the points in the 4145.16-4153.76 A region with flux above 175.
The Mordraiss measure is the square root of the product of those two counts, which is 0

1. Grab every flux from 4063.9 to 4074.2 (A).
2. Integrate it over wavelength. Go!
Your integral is 1615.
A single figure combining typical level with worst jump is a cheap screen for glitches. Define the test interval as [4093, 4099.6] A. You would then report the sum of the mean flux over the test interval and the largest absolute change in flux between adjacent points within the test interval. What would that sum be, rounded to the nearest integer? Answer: 178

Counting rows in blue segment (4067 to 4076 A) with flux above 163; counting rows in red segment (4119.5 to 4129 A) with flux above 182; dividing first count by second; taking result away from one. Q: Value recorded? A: 0.0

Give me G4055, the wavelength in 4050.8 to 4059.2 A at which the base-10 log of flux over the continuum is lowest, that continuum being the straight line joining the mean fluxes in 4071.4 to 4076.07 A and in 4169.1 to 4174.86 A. 4058.74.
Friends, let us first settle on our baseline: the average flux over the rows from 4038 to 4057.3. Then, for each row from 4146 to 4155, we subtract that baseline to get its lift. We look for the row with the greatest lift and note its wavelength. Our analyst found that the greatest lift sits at 4148.50 A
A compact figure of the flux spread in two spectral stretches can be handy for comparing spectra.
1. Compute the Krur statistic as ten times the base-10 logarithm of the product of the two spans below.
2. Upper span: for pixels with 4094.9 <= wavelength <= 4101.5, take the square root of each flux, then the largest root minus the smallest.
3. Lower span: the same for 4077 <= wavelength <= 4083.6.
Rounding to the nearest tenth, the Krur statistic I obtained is -5.0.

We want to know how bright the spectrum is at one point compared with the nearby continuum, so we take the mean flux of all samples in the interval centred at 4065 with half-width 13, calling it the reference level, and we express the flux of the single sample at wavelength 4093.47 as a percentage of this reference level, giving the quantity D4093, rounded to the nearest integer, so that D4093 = 112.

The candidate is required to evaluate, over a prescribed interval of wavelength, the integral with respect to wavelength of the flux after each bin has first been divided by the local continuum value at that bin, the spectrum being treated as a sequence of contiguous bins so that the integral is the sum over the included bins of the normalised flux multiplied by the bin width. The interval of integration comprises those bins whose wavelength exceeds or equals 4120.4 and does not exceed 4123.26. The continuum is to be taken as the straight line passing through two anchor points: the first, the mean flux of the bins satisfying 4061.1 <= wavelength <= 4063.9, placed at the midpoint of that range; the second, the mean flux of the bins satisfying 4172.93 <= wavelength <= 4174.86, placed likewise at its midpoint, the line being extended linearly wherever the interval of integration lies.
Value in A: 3.1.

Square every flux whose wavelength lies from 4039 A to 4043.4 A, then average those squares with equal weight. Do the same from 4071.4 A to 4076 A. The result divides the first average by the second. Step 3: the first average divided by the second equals 1.8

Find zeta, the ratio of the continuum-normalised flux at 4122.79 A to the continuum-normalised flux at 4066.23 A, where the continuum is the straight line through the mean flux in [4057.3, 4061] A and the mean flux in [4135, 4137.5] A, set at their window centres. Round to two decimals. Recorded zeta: 1.29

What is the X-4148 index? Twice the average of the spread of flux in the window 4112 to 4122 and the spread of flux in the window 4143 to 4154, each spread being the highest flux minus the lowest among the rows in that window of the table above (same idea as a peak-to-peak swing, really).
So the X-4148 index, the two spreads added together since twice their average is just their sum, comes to 62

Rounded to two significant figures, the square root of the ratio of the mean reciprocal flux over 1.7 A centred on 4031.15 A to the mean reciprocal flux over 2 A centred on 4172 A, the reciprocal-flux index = 0.94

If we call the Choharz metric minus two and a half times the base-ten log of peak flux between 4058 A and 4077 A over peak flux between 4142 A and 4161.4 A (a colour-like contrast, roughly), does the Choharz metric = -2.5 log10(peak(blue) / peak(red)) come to 0.09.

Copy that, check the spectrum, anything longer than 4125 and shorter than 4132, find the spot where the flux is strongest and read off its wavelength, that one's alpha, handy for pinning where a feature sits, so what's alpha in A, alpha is 4125.64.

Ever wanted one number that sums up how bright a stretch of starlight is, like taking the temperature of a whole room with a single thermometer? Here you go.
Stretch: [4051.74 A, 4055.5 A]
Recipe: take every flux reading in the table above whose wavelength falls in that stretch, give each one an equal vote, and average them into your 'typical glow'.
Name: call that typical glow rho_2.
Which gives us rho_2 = 172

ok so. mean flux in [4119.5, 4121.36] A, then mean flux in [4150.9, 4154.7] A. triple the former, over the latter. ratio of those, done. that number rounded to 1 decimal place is 3.0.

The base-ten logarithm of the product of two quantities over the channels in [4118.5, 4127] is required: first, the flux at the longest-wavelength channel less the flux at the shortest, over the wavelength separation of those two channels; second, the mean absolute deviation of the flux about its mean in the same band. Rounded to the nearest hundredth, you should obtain 2.11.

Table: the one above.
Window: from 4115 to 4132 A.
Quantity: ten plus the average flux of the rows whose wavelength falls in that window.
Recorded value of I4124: 184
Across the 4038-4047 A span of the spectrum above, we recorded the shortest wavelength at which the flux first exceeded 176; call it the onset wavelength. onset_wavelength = 4038.23 A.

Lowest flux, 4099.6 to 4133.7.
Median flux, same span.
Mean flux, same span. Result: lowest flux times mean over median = 150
